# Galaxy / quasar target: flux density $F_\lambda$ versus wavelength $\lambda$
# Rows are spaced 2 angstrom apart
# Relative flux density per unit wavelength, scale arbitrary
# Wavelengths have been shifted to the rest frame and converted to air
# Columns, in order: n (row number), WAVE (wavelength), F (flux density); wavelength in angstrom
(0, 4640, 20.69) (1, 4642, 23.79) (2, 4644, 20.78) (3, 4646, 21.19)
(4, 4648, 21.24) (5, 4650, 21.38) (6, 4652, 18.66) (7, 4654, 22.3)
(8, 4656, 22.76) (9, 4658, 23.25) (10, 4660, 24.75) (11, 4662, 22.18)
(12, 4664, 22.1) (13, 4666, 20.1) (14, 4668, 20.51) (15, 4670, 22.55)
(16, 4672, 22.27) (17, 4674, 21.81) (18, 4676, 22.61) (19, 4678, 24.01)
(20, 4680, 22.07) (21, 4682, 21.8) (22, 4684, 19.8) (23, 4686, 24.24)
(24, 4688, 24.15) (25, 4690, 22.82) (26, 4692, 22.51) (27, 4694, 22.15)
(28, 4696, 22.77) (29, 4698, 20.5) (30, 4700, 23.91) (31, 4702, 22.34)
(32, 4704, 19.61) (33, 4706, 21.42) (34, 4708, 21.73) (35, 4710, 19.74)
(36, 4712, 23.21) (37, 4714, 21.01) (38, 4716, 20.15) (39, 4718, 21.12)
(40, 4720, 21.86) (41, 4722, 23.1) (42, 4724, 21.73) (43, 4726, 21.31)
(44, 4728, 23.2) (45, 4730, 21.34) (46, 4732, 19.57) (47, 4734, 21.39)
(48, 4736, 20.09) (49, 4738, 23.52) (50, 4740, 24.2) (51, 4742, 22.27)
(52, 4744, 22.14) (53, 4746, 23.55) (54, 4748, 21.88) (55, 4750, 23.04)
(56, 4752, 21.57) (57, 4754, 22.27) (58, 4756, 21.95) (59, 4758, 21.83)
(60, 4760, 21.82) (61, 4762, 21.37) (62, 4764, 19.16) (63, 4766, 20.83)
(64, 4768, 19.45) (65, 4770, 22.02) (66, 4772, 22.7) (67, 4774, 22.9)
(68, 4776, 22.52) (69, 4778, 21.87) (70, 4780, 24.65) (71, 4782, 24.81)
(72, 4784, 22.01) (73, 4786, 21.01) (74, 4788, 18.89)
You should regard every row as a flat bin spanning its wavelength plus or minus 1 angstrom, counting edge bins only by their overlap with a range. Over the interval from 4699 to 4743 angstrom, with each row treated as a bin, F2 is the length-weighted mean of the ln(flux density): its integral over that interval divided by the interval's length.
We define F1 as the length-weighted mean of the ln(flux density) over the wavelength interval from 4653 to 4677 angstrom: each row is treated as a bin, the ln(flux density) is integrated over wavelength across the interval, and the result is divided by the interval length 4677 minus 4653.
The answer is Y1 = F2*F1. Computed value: 9.54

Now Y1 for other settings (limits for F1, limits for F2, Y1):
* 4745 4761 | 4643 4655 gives 9.43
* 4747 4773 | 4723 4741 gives 9.45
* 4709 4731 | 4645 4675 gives 9.46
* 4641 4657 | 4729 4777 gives 9.45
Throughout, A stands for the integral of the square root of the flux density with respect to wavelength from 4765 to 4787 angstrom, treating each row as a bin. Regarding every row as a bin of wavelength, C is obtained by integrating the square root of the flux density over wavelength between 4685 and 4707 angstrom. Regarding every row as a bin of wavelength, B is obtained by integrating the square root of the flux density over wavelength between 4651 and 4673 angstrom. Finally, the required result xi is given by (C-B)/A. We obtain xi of 0.010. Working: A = 104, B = 103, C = 104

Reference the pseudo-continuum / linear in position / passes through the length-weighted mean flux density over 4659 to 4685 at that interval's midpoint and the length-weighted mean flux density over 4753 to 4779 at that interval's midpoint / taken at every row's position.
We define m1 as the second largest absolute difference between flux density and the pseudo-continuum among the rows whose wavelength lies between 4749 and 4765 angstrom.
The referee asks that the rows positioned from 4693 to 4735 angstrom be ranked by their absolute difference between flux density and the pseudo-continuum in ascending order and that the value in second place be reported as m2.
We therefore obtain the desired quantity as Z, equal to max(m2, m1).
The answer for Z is 1.4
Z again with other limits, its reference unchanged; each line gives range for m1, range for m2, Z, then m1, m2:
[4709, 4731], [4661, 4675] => 1.7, 1.7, 0.09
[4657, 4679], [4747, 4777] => 2.0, 2.0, 0.20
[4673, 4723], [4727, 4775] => 2.3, 2.3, 0.20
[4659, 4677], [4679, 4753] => 2.0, 2.0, 0.06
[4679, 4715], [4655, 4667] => 2.3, 2.3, 0.09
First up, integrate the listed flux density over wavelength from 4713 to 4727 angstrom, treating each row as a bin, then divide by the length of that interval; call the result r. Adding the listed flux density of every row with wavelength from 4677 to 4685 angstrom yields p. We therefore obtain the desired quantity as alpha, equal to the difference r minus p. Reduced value -66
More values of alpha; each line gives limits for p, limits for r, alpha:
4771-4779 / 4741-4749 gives -68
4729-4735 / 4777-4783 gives -39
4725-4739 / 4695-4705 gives -129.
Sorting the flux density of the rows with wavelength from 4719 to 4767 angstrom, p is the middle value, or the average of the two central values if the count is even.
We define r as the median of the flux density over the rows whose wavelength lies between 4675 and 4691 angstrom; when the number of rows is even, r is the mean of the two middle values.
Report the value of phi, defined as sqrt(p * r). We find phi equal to 22.3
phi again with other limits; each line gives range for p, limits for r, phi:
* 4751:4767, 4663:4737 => 21.8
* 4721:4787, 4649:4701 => 22.1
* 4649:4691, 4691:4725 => 22.0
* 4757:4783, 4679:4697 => 22.2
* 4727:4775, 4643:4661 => 21.6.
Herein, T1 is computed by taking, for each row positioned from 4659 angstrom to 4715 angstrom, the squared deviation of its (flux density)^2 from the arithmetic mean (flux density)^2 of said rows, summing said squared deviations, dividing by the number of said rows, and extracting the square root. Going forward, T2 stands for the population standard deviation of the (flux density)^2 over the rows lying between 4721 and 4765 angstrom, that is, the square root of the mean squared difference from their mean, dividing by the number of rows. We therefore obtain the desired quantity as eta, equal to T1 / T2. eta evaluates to 1.15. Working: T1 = 61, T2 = 53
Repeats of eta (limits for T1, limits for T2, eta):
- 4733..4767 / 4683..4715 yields 0.81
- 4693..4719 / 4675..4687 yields 0.84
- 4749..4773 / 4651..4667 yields 0.62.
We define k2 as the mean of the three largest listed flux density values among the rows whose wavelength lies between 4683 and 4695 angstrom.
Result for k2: 23.7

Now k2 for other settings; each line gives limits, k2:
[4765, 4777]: 22.7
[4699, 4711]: 22.7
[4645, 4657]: 22.1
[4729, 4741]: 23.0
